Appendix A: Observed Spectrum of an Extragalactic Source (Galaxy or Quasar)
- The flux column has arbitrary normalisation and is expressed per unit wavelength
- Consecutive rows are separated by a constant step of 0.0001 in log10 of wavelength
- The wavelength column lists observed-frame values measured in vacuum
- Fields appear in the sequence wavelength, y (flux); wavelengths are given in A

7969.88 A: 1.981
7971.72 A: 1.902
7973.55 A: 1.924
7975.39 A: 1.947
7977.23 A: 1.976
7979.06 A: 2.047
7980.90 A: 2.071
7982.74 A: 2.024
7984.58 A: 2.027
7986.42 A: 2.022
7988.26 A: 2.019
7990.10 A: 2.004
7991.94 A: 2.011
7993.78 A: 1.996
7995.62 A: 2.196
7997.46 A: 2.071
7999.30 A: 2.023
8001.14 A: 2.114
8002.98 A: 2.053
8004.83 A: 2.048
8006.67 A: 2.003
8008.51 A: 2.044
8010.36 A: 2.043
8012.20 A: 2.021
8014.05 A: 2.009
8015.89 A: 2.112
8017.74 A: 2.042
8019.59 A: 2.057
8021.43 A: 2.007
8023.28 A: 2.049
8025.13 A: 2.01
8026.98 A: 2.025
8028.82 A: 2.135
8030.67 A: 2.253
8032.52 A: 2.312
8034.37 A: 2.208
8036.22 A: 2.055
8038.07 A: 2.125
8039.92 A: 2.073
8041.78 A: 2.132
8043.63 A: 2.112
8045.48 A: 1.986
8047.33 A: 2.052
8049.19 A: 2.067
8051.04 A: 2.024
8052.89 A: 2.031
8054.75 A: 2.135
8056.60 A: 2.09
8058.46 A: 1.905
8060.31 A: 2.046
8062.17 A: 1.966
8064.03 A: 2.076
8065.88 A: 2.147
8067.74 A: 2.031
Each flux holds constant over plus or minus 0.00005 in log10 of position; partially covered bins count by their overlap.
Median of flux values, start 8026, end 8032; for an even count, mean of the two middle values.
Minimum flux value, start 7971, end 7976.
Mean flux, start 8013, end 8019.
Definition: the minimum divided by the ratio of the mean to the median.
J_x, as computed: 1.98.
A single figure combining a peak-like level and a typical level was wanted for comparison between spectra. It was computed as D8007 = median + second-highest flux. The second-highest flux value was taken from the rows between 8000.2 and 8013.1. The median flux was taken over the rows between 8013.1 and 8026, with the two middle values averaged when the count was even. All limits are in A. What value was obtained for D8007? 4.095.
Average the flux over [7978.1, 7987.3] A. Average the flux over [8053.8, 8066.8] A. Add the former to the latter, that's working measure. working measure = 4.090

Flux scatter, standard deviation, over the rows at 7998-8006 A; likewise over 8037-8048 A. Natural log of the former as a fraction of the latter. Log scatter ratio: -0.4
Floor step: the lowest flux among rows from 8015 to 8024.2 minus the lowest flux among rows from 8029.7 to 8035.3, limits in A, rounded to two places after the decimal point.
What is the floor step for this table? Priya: -0.20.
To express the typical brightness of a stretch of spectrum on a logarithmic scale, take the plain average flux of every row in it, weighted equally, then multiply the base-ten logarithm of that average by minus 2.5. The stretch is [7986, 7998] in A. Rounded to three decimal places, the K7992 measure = -0.777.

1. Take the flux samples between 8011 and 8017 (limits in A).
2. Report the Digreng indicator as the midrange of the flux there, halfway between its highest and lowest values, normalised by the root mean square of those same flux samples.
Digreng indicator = 1.006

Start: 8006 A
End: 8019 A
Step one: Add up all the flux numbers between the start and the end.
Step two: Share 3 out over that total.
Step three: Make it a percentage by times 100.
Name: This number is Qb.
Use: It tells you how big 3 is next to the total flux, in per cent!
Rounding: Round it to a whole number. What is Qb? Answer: 21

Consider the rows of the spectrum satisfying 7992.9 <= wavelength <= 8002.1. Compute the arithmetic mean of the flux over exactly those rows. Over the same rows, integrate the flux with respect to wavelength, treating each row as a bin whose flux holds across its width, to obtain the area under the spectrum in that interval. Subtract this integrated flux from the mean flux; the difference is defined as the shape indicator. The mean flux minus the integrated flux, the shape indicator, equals -17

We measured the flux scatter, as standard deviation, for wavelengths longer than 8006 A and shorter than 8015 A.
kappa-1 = 0.02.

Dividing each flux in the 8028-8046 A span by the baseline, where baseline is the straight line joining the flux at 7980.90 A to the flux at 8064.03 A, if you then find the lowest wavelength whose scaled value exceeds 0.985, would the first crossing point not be 8028.82 A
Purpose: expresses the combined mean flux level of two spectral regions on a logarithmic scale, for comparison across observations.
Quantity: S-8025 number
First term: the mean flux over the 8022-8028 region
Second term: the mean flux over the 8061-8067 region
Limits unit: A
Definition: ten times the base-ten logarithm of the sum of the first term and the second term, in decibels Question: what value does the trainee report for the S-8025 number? 6.12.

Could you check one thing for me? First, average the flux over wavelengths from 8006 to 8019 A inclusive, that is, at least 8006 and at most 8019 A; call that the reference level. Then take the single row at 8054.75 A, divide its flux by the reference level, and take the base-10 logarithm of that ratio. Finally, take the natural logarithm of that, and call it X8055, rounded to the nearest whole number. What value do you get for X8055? -4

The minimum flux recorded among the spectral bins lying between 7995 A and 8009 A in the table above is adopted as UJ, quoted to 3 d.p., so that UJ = 2.003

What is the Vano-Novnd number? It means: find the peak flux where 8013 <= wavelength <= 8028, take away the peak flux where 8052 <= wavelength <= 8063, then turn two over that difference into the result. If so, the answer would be -87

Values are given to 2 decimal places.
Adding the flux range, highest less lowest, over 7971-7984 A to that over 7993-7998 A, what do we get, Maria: 0.37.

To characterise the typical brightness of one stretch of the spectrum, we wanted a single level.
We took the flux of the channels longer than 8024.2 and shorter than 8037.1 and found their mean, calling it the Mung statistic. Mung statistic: 2.14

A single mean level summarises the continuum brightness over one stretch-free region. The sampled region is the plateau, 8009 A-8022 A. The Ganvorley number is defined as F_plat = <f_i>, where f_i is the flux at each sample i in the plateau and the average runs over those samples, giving 2.04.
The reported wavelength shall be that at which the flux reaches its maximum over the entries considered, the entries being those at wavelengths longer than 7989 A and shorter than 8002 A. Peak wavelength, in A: 7995.62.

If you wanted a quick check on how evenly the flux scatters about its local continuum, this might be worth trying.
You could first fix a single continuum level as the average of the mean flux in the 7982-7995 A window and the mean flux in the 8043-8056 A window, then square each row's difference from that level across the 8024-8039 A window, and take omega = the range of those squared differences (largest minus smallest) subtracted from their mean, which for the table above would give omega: -0.054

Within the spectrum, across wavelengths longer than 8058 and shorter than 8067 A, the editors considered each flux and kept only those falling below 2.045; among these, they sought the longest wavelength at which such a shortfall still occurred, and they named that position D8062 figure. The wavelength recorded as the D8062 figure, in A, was 8062.17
